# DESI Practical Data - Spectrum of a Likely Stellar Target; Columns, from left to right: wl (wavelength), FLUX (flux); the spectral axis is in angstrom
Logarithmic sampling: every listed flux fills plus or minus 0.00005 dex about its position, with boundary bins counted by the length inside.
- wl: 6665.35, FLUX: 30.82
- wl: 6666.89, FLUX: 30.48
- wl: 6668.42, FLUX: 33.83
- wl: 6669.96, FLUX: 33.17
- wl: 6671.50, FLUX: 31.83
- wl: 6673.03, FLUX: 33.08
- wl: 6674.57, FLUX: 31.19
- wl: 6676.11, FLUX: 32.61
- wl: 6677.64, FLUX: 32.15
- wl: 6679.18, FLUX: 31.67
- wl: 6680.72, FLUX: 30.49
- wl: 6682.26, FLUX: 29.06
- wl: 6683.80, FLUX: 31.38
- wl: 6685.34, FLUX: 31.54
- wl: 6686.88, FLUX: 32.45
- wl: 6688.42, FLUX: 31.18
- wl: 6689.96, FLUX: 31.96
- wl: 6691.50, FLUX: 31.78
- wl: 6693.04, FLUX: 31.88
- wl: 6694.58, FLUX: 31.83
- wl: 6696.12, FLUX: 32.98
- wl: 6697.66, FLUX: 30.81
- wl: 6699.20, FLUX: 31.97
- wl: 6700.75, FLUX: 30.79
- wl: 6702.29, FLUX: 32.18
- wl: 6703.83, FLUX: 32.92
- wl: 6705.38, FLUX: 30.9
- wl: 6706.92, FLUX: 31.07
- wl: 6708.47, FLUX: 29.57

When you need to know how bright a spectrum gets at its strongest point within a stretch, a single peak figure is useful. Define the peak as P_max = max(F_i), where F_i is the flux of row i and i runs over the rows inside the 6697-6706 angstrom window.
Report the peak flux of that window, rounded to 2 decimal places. 32.92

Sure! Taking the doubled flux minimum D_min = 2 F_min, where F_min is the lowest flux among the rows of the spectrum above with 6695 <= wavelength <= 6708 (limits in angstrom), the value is 61.6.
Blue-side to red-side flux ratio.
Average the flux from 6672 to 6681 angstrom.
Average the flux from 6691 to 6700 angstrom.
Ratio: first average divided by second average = 1.00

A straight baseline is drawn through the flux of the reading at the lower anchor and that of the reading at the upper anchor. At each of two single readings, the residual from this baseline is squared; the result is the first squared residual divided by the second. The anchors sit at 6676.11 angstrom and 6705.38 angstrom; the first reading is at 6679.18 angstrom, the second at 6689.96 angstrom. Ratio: 23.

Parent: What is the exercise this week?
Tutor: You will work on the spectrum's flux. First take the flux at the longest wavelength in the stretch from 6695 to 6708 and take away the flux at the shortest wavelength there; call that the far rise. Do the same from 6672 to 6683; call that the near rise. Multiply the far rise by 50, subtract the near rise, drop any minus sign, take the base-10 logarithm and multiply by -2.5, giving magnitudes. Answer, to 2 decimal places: -4.90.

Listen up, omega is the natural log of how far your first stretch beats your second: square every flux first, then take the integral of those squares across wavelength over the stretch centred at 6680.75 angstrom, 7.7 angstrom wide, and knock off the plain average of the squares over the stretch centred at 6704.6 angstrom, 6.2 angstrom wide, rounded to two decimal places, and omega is 8.76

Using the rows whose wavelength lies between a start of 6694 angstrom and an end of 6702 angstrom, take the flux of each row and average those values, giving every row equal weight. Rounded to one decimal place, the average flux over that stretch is 31.7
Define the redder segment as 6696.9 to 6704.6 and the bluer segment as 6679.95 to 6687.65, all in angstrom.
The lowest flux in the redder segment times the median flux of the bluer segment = 966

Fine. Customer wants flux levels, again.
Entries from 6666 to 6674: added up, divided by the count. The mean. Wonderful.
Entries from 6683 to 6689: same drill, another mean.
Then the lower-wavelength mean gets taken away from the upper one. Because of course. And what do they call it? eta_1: -0.8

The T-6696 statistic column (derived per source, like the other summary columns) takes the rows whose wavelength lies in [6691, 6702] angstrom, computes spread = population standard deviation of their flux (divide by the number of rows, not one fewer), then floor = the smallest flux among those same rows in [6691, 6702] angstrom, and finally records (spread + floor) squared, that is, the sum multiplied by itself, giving 991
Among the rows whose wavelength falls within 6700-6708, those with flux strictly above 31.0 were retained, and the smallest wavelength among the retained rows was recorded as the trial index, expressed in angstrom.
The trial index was 6702.29 angstrom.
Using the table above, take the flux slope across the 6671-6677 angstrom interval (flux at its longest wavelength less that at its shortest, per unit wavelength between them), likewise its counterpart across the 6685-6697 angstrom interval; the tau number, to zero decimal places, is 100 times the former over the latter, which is 127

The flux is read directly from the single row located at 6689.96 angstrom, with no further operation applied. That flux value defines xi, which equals 31.96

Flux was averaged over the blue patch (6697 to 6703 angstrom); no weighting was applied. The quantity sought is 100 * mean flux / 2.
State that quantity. 1572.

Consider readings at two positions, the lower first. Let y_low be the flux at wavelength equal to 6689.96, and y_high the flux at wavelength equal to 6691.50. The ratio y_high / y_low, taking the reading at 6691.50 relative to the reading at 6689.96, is 0.99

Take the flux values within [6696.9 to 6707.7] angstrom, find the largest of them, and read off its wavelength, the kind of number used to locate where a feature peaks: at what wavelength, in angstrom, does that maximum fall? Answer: 6703.83 angstrom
